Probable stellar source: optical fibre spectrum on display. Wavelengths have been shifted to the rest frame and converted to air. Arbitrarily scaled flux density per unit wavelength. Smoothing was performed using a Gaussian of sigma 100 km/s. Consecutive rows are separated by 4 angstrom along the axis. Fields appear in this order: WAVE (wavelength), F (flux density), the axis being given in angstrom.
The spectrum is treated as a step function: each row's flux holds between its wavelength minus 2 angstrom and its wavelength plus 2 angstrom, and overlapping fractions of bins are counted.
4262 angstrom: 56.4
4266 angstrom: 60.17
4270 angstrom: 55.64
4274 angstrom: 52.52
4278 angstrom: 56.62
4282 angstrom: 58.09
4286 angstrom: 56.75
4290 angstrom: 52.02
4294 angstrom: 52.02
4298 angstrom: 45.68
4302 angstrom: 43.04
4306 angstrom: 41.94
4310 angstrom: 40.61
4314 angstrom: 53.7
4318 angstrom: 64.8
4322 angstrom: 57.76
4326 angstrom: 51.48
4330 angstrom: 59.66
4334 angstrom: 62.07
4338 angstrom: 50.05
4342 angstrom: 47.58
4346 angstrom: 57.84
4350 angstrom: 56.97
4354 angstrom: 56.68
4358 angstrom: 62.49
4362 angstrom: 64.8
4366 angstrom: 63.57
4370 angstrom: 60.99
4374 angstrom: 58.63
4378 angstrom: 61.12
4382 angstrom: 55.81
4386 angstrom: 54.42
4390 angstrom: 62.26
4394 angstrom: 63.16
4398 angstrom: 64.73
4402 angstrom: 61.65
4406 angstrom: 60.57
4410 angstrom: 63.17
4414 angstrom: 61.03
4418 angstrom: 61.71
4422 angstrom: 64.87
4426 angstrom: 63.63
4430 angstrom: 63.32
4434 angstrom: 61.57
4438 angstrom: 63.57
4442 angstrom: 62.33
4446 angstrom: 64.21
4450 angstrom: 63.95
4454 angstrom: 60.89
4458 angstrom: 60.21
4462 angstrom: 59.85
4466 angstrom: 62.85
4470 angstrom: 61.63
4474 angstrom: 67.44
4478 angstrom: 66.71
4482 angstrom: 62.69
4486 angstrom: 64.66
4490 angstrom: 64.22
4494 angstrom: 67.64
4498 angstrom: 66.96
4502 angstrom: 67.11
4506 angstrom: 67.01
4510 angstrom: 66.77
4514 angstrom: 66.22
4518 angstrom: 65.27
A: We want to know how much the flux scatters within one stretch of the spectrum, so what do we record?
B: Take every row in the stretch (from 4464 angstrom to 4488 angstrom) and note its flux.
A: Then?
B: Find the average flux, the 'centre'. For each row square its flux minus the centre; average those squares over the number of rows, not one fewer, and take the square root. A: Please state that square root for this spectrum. 2.1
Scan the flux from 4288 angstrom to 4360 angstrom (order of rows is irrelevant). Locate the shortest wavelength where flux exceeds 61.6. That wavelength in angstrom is 4318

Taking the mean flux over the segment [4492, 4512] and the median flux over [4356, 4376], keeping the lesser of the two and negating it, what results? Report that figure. -62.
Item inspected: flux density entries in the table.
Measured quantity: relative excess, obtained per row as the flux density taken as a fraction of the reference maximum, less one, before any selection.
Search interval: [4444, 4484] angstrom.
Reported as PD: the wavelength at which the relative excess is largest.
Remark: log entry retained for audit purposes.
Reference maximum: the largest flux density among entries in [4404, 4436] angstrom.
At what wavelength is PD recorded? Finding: 4474 angstrom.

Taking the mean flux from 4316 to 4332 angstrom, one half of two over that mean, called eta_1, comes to 0.0171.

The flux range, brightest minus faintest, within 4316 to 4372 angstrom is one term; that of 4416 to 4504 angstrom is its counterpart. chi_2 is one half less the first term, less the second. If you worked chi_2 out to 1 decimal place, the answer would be -24.5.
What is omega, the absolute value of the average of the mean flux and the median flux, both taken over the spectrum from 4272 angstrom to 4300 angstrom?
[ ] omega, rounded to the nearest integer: 53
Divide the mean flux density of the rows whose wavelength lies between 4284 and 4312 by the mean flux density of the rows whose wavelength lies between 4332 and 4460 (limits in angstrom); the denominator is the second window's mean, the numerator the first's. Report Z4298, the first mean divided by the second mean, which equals 0.78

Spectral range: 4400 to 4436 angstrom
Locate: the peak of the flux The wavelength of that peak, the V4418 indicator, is 4422 angstrom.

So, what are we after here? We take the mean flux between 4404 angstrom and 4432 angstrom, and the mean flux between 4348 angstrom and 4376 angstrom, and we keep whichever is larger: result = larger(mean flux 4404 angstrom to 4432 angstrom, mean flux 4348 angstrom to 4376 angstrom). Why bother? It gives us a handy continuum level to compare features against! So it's 62.6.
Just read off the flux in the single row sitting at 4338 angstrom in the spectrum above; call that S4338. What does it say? 50.05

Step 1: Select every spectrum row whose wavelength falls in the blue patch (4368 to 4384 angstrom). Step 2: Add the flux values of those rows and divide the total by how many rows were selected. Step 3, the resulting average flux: 59.1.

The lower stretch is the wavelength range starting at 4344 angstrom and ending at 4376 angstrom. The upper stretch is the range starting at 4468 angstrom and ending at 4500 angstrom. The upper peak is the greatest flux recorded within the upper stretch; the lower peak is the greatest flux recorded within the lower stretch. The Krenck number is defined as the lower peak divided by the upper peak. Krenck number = 0.96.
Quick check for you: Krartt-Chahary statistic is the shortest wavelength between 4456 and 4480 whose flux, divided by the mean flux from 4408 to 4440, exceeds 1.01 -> 4474 angstrom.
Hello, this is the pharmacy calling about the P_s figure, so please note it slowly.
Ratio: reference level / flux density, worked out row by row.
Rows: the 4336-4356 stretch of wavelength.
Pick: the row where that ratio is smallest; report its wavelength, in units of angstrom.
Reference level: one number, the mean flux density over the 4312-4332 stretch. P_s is 4346 angstrom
